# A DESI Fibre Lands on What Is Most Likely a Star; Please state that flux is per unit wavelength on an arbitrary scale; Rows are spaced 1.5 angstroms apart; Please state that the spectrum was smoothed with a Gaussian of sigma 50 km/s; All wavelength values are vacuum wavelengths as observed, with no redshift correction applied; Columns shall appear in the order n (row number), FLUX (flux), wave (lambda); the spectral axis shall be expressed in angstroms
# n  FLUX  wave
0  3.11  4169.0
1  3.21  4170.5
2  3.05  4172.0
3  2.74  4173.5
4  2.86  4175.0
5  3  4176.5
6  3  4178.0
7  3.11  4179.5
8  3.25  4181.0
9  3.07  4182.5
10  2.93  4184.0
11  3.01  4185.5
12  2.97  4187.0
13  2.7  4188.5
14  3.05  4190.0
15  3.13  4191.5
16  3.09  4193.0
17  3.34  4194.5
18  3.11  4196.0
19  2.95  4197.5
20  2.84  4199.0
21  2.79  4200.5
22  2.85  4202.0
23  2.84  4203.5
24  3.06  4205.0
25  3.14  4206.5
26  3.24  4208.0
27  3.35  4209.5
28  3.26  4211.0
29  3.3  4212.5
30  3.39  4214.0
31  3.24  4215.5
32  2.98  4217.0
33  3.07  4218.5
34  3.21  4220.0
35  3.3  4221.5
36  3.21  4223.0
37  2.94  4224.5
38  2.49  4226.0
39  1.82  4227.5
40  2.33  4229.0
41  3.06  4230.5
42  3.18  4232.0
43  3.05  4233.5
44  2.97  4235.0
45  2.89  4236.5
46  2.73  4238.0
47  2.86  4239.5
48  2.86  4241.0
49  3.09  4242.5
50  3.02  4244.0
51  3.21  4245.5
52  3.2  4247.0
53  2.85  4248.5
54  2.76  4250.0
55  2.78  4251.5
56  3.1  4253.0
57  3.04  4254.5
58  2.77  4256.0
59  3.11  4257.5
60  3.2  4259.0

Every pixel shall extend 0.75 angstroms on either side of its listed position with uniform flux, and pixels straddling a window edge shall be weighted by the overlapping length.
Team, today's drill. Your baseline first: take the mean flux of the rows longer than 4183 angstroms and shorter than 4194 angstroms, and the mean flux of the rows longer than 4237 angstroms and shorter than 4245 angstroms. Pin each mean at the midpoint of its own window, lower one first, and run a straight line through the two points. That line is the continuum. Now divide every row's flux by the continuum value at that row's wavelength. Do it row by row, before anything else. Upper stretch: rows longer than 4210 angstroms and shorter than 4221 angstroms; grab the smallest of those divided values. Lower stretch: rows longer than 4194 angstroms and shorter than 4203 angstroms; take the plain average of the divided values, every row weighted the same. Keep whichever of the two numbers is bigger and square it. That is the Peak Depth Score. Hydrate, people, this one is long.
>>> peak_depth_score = 1.02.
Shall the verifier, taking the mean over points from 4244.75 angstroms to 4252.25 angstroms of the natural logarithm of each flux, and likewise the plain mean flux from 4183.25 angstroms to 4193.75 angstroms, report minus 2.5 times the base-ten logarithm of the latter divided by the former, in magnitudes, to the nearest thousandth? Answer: -1.100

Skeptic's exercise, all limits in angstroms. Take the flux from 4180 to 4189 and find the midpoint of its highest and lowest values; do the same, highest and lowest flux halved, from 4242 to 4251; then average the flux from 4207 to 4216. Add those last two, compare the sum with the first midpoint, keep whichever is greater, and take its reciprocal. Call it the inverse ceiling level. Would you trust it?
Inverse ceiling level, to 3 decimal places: 0.159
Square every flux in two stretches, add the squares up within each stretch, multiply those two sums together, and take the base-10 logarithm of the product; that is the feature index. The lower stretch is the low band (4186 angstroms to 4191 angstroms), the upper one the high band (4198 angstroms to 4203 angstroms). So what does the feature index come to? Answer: 2.78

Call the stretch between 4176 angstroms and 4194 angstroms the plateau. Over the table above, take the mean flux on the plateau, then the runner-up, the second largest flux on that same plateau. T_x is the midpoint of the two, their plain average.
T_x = 3.08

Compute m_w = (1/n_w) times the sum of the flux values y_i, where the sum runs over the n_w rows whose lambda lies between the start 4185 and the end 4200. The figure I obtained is 3.02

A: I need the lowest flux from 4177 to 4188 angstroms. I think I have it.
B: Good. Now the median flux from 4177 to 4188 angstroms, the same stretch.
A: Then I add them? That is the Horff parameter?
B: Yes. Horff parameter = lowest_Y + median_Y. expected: 5.94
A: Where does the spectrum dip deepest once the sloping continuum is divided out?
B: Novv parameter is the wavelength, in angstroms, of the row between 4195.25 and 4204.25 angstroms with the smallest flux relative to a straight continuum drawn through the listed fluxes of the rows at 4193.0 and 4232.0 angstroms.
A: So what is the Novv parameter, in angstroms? 4200.5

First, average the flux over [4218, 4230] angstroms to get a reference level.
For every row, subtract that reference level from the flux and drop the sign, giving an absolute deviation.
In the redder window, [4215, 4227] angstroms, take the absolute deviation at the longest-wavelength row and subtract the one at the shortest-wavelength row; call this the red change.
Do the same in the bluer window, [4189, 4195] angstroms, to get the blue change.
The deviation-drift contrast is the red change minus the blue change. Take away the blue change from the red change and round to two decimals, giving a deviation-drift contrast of -0.43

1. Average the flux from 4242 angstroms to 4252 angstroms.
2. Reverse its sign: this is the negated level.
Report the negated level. -2.99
